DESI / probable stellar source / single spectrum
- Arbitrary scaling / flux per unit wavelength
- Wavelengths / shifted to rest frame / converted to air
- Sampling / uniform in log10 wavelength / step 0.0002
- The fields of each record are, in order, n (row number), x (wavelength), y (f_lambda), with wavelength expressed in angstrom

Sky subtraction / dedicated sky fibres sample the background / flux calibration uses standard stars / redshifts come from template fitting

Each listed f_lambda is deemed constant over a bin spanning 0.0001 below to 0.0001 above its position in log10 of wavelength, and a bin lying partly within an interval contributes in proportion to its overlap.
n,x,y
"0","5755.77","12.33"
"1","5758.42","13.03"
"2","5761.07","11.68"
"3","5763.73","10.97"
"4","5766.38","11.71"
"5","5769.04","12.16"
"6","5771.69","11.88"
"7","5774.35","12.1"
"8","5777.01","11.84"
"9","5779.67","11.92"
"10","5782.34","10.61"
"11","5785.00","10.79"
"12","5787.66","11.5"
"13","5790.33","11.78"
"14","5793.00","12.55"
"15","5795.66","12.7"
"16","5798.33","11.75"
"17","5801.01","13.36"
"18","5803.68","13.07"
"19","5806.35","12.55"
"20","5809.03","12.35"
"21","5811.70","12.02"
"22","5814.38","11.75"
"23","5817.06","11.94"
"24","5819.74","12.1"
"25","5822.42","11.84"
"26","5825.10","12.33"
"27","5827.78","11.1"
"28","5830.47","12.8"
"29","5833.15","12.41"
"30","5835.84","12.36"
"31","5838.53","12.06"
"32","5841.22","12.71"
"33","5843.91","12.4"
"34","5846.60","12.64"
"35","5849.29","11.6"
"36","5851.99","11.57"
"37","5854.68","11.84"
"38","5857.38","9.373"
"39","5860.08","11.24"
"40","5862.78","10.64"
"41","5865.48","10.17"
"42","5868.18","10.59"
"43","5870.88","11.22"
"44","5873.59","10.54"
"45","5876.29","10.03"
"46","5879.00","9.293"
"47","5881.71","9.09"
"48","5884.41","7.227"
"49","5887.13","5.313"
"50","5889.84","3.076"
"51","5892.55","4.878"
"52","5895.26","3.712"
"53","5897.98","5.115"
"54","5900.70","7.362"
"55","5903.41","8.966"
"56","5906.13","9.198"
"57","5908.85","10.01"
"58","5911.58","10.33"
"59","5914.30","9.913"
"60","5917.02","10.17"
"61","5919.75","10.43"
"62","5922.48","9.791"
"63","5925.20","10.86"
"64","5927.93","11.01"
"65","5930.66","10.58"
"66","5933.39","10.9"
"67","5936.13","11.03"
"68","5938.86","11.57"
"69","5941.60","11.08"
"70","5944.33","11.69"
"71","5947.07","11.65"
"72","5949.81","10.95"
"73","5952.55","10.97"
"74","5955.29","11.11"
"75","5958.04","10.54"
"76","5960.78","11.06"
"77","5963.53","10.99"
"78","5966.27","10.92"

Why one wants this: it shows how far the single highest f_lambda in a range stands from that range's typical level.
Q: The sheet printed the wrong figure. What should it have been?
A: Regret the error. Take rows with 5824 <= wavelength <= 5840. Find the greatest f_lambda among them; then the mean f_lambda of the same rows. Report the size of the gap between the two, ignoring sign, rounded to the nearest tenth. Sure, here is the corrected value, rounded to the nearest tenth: 0.6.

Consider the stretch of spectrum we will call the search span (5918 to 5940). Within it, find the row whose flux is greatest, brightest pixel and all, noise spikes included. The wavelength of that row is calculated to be 5938.86 angstrom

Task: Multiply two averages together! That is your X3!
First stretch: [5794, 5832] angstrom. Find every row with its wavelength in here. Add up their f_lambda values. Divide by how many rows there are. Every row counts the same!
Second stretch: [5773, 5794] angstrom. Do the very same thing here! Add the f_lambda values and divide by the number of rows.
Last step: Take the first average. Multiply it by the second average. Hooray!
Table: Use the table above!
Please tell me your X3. 143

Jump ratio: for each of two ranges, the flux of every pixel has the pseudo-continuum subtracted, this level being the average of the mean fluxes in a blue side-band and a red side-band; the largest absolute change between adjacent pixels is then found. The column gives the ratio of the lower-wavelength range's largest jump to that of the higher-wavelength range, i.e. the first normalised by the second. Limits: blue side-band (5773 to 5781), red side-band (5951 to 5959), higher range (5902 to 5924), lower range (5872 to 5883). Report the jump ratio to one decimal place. 0.9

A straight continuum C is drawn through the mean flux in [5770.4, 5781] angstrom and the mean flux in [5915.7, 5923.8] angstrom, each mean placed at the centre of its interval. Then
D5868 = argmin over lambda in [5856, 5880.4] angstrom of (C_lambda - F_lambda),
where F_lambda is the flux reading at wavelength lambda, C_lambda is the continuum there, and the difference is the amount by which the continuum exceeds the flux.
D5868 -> 5870.88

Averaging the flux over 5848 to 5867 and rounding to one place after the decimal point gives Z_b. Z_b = 10.9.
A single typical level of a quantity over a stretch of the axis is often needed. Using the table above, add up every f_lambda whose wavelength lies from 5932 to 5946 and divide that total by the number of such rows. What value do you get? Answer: 11.3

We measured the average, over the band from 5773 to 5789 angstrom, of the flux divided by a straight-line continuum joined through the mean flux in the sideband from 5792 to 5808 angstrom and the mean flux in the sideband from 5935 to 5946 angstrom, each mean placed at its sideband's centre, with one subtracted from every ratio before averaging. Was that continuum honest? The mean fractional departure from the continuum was -0.11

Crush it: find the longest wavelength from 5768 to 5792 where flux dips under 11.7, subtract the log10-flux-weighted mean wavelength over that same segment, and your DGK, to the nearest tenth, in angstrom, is 8.1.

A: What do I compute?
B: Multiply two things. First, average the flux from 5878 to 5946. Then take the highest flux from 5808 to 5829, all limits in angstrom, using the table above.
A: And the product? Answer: 110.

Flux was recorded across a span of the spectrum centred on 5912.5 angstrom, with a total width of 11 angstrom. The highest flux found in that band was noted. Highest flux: 10.33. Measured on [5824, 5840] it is 12.8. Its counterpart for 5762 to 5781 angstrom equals 12.16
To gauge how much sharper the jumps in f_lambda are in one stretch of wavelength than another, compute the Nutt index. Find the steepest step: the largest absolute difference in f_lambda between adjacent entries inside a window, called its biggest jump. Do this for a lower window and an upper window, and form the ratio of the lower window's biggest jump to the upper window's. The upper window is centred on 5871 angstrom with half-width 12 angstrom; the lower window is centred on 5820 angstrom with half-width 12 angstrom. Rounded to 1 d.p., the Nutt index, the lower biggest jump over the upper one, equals 2.3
